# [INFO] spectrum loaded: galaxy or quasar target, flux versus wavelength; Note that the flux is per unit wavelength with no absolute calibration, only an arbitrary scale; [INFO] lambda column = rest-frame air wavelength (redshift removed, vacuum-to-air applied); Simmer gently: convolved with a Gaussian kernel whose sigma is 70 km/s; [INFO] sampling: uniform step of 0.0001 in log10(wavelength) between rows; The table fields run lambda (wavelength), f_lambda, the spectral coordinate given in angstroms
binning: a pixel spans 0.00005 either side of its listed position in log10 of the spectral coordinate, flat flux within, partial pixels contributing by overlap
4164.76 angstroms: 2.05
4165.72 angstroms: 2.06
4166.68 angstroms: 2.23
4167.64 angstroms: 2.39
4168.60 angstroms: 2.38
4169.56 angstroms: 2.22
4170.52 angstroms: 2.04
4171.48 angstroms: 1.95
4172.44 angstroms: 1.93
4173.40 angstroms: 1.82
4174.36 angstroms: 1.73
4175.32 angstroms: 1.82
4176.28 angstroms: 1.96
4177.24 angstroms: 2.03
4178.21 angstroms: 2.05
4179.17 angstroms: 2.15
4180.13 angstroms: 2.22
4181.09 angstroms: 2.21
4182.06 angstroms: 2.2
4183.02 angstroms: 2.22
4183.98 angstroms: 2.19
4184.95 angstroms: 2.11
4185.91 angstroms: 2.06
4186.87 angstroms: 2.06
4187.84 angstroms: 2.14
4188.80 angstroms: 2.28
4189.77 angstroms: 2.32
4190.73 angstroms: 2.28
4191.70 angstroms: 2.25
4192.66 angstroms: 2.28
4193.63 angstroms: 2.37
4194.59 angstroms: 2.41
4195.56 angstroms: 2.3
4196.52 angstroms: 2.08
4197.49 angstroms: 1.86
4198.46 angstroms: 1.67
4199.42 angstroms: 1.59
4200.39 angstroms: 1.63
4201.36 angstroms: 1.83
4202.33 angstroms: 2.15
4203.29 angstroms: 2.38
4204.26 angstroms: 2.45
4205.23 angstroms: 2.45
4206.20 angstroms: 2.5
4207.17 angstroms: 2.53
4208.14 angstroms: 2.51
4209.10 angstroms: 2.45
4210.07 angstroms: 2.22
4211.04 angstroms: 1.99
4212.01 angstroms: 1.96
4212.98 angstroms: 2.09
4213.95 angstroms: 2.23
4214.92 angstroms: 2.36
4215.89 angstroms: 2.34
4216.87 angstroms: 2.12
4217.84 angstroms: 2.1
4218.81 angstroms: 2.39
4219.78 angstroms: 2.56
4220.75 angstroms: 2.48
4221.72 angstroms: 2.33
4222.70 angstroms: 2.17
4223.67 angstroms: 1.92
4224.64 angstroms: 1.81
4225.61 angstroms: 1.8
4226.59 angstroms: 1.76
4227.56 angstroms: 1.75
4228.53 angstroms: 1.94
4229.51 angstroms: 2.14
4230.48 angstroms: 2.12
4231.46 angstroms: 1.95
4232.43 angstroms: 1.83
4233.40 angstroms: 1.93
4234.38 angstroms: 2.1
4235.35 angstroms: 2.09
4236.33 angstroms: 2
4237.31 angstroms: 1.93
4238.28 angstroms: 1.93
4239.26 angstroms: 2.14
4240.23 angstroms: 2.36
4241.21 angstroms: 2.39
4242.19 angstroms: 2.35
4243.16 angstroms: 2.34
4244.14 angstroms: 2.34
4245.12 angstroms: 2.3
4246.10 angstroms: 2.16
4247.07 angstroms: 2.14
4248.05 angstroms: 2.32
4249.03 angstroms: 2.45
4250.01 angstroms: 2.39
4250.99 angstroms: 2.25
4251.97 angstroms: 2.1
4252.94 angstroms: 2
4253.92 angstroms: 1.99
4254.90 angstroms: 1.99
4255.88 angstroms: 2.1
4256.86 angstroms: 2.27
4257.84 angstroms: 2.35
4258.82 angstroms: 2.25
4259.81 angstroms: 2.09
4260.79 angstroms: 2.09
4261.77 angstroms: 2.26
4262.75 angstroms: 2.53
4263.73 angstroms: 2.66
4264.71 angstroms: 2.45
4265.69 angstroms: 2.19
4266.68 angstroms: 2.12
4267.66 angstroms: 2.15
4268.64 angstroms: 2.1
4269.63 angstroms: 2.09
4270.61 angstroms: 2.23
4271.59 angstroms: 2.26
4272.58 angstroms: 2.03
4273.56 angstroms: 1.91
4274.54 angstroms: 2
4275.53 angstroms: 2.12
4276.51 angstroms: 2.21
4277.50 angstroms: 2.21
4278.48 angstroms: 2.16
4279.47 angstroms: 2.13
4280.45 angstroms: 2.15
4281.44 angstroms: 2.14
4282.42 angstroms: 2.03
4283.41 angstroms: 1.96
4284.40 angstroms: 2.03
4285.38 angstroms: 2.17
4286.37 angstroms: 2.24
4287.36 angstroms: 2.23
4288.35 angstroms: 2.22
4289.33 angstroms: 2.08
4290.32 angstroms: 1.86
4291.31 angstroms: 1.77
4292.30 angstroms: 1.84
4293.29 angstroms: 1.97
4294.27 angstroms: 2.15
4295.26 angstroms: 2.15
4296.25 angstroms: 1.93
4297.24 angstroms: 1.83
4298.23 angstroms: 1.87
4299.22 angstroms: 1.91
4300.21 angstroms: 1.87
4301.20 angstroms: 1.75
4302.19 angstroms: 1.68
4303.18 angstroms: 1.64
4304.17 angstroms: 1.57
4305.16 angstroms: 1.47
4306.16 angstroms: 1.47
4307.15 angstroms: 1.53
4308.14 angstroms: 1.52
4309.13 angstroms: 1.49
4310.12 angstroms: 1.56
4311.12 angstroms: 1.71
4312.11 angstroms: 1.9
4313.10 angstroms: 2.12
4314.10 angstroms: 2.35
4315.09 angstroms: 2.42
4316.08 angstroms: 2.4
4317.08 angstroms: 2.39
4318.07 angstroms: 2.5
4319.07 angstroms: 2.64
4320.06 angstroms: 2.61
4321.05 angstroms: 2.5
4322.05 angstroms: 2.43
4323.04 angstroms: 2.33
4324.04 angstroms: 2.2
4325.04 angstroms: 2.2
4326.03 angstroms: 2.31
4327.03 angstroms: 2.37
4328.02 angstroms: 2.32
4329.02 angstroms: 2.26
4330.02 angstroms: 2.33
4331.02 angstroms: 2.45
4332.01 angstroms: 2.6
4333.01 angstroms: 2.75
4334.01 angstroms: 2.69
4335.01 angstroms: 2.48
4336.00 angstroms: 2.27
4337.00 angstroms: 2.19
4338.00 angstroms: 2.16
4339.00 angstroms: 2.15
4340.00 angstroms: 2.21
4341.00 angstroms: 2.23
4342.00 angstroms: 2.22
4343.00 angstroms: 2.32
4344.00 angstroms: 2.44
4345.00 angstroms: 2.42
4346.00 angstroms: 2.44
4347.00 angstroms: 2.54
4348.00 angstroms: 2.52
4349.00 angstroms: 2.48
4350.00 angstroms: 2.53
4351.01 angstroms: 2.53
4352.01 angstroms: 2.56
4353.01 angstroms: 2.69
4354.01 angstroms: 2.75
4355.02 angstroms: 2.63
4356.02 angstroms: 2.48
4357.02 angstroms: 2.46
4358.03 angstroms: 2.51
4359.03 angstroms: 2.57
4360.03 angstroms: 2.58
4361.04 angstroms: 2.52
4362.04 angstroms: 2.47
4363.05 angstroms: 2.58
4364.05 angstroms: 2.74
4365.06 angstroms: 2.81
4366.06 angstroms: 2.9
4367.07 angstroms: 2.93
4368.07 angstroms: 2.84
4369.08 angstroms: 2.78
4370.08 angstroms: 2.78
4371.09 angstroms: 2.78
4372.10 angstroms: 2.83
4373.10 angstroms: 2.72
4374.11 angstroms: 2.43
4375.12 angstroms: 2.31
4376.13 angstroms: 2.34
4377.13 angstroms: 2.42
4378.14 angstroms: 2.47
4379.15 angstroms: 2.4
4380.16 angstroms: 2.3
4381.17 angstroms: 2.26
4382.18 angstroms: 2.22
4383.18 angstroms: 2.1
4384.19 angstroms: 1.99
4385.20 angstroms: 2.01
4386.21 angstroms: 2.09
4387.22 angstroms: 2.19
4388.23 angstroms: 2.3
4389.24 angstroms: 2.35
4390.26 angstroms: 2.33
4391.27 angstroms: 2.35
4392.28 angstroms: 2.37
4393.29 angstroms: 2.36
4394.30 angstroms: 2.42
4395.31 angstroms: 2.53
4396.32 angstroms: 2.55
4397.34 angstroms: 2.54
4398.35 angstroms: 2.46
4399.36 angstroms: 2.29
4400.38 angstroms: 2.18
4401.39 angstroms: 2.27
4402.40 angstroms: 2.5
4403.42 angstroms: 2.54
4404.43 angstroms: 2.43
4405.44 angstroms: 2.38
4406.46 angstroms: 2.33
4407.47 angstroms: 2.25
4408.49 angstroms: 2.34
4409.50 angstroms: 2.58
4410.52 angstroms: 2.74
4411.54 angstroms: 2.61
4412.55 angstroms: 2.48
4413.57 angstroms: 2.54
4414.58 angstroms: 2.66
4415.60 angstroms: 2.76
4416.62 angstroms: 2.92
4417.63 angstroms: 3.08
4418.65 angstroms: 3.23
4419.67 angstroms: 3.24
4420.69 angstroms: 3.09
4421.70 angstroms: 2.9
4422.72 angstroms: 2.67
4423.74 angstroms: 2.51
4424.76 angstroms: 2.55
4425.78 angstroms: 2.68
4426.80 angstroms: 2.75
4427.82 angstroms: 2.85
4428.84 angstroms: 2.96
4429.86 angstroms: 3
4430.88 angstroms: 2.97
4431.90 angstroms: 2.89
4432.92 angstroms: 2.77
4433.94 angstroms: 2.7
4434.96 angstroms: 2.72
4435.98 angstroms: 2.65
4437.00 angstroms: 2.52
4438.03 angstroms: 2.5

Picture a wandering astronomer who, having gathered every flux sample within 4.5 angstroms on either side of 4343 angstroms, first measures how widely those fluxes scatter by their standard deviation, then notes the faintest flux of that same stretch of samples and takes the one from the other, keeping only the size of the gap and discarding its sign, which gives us 2.02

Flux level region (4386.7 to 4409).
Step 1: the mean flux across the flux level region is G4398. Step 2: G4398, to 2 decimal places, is 2.38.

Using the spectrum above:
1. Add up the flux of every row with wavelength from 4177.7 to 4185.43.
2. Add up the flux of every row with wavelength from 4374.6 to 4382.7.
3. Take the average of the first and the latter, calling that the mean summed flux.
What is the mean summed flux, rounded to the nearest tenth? 18.0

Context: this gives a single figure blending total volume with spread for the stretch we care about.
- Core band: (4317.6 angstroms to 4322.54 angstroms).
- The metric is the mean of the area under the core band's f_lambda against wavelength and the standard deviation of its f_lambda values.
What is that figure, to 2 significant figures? 6.3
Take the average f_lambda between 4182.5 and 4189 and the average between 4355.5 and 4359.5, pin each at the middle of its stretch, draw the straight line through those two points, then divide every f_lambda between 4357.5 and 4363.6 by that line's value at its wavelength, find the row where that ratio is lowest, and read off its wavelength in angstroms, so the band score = 4362.04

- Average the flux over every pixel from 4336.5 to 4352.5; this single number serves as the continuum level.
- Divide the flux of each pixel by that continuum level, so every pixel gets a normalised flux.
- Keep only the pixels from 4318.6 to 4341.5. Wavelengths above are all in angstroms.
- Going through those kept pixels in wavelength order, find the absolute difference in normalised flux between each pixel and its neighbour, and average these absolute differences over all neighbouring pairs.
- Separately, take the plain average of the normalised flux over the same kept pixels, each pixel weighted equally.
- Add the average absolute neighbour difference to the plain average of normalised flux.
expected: 1.04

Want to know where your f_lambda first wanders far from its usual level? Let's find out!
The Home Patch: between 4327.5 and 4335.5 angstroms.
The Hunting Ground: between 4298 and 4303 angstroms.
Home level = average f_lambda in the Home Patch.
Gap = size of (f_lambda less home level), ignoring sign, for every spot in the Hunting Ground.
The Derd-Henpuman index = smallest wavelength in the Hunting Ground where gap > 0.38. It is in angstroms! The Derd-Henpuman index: 4298.23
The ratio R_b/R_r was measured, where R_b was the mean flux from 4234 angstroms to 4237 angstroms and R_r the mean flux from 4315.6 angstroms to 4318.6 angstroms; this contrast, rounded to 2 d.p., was 0.85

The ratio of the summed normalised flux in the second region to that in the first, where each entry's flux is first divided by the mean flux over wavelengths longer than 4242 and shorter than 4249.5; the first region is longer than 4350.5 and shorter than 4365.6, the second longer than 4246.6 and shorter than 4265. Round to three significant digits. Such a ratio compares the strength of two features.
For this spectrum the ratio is 1.10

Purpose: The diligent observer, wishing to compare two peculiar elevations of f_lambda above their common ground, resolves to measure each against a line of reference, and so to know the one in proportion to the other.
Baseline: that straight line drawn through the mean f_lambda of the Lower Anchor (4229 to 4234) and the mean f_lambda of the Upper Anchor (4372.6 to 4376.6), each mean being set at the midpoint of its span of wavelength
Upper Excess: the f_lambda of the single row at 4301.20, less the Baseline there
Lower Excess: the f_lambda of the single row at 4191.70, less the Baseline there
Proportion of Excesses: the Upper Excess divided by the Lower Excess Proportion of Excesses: -1.2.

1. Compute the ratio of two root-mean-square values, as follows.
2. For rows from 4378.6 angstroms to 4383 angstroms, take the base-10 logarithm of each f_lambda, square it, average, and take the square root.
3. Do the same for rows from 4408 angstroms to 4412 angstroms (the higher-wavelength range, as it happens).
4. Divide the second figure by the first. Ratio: 1.14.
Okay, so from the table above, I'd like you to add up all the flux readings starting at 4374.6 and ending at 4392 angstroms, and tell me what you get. 38.4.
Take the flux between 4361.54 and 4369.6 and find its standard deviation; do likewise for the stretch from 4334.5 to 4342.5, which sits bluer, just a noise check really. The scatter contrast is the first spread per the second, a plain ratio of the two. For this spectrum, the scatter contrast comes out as 1.5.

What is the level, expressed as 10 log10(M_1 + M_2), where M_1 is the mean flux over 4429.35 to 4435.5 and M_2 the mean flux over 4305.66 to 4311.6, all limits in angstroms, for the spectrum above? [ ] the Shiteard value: 6.42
